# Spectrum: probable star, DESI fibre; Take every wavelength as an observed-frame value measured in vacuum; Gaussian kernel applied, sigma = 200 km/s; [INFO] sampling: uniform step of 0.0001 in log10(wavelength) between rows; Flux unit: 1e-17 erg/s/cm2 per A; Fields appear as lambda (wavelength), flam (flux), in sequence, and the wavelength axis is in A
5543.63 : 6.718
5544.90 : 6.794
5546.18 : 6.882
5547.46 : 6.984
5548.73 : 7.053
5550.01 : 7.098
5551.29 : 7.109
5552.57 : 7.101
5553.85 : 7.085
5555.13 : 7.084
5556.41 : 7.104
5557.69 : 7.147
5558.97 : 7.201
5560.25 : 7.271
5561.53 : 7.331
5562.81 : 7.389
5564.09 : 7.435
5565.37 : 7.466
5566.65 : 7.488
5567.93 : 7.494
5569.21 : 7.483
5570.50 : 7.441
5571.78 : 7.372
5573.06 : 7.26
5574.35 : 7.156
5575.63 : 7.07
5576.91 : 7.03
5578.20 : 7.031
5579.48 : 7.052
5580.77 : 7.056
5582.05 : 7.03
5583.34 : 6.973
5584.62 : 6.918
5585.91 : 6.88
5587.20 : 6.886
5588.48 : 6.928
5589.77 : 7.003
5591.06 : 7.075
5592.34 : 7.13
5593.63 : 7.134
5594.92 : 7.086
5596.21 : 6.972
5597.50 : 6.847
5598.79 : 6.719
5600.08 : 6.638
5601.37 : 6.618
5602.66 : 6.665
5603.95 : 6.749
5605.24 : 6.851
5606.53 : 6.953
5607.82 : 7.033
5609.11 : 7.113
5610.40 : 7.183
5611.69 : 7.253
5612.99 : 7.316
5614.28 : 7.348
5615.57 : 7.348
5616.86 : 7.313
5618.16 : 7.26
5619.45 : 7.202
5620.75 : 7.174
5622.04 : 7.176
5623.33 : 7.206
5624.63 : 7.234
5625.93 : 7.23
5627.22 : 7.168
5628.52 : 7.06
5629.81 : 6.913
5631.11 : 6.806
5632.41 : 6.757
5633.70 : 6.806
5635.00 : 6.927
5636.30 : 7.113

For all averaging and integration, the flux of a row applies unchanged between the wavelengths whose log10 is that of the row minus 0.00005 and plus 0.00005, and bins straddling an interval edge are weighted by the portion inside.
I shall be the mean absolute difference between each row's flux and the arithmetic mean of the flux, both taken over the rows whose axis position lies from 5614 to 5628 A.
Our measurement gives 0.05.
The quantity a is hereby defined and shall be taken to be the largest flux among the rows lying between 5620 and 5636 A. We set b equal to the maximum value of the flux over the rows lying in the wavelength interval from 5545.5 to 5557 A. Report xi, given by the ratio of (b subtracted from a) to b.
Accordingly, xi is 0.02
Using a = 7.234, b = 7.109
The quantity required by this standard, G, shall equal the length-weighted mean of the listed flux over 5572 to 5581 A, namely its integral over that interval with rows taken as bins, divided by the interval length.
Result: 7.11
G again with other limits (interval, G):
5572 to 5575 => 7.23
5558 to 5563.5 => 7.29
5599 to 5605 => 6.68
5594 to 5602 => 6.82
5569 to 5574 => 7.36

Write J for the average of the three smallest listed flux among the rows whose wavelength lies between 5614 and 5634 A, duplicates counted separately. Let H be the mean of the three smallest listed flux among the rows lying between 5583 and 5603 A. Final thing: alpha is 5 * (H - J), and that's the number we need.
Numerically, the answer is -0.7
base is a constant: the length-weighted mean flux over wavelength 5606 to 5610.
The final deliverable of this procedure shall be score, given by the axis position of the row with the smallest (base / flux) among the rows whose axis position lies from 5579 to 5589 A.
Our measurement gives 5580.77 A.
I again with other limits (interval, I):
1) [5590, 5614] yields 0.18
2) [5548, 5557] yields 0.01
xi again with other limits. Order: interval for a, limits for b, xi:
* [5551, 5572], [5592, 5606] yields 0.05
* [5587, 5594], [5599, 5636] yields -0.03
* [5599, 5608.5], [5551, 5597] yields -0.06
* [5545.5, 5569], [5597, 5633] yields 0.02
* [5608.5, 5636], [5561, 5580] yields -0.02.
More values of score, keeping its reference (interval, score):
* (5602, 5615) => 5614.28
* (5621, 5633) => 5624.63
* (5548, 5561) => 5560.25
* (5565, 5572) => 5567.93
